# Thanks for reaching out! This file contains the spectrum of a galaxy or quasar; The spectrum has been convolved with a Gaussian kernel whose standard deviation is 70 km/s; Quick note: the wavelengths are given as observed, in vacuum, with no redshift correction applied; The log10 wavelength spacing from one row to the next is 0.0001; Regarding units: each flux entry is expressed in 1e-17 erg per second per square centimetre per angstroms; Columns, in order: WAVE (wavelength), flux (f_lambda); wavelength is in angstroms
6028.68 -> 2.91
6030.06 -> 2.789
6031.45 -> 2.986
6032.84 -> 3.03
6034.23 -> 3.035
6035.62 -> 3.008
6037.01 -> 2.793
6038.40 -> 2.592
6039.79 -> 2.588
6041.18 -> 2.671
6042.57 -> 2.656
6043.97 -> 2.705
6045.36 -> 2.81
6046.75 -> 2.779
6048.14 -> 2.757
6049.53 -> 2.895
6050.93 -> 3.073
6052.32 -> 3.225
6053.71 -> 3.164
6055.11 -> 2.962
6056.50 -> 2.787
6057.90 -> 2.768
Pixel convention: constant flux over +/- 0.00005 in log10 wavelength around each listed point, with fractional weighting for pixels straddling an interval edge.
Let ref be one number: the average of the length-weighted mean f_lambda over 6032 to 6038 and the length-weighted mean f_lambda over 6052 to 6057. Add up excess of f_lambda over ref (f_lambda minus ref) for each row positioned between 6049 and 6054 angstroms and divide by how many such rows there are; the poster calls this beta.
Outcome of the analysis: 0.1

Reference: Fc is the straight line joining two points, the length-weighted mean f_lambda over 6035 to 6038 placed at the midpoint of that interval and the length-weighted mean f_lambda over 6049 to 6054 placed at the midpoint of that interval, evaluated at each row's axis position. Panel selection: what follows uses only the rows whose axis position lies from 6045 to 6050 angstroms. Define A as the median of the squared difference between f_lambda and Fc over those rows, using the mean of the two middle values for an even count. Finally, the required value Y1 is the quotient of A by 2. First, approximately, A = 0.047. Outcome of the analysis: 0.023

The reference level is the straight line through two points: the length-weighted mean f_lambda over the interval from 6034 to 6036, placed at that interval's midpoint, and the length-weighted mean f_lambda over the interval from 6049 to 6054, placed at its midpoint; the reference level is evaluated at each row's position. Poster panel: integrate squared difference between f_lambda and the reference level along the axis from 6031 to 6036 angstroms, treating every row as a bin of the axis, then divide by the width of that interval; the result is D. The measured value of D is 0.00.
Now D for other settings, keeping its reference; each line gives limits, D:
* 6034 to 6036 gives 0.00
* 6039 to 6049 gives 0.12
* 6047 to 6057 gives 0.04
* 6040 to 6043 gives 0.16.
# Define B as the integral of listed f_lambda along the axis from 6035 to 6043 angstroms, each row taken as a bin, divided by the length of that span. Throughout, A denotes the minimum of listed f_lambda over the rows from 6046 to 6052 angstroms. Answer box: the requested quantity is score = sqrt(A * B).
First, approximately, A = 2.757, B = 2.72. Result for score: 2.74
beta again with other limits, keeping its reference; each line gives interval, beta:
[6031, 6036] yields 0.0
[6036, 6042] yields -0.3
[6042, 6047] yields -0.3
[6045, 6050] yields -0.2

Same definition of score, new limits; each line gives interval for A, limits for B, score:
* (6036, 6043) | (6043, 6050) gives 2.68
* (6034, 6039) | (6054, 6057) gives 2.75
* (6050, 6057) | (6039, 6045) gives 2.72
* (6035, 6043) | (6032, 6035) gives 2.80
